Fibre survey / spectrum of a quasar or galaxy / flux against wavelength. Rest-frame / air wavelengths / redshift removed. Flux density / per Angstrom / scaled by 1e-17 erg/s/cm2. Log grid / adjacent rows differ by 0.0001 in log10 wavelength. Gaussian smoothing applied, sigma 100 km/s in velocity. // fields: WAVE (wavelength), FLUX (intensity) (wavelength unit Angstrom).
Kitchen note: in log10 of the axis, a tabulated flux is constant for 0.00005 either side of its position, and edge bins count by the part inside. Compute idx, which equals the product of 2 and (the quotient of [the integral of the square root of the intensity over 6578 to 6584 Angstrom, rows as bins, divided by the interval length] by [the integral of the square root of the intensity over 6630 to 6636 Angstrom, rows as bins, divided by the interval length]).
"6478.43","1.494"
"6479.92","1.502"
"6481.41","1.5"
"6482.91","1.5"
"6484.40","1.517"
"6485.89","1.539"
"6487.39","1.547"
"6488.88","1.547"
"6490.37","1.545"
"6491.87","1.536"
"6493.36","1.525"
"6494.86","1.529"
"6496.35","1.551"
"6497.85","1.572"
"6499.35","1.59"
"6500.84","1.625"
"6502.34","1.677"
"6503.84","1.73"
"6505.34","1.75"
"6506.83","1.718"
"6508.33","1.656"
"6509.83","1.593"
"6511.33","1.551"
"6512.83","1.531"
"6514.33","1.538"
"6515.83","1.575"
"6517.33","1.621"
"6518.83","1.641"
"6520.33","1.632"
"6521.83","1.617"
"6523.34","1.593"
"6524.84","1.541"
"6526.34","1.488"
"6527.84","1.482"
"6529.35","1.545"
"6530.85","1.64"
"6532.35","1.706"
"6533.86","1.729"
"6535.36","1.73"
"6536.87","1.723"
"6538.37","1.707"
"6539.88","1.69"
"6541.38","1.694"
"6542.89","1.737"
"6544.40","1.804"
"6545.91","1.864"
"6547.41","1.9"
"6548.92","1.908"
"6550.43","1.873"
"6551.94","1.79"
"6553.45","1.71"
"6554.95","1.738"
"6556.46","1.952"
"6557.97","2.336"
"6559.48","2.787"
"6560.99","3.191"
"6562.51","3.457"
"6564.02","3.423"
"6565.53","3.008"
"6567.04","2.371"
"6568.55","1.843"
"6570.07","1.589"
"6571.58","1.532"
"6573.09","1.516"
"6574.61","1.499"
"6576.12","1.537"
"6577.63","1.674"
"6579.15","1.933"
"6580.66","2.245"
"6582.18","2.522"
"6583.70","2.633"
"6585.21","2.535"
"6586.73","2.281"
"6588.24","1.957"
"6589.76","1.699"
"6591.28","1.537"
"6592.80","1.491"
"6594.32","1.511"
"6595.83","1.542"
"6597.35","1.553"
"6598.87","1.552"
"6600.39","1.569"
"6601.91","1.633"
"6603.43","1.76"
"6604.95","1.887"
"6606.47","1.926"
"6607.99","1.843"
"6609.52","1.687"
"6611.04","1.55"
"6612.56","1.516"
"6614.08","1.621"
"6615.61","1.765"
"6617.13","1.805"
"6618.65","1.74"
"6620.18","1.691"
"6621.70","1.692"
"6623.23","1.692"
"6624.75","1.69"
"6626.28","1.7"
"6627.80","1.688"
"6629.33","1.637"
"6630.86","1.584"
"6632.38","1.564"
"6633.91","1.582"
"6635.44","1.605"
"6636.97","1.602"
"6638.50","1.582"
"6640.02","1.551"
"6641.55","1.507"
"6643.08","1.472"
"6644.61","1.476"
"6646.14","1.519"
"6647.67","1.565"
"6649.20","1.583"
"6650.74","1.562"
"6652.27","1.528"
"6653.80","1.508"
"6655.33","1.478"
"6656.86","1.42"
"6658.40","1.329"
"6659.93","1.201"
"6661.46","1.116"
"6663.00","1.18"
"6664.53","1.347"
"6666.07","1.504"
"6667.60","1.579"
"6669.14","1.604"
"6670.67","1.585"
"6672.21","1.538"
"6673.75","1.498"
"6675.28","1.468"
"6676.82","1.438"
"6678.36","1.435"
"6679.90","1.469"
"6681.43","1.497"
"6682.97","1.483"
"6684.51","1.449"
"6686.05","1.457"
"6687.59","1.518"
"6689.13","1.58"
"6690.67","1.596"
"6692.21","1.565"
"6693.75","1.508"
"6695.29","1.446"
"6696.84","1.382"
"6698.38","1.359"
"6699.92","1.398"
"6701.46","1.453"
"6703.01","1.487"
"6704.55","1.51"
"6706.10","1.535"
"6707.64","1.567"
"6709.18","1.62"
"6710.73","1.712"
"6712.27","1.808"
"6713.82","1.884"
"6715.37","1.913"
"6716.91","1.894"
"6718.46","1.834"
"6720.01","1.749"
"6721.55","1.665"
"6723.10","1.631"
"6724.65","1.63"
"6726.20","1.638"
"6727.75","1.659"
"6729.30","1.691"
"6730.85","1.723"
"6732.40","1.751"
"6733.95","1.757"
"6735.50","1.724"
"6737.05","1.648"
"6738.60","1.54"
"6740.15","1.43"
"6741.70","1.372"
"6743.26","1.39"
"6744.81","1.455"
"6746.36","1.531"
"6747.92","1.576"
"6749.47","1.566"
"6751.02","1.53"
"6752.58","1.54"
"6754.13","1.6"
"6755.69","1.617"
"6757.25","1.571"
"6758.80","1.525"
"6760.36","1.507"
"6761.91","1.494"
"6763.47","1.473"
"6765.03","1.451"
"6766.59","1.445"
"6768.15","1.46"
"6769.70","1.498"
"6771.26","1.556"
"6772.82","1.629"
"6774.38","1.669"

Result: 2.4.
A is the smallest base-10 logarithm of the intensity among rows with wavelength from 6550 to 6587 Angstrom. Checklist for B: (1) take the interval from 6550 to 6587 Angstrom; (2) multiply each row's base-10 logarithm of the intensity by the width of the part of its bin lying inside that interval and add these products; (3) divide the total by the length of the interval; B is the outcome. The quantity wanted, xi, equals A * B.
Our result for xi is 0.057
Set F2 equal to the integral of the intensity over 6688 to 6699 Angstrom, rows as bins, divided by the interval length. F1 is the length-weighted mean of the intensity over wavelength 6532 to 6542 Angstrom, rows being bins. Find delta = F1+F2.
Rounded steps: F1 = 1.71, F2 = 1.49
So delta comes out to 3.21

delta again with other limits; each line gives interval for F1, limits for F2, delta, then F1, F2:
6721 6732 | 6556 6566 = 4.57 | 1.66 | 2.90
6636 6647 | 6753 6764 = 3.07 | 1.53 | 1.54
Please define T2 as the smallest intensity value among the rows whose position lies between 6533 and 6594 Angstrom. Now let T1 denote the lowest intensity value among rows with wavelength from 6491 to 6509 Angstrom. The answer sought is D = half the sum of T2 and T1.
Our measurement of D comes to 1.51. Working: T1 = 1.525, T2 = 1.491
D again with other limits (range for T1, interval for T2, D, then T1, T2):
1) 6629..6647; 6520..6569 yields 1.48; 1.472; 1.482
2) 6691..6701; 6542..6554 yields 1.53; 1.359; 1.71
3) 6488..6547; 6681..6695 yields 1.47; 1.482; 1.449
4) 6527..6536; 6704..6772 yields 1.43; 1.482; 1.372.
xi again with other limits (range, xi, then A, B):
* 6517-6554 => 0.039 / 0.171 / 0.23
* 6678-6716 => 0.025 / 0.133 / 0.19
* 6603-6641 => 0.040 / 0.181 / 0.22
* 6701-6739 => 0.037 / 0.162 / 0.23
